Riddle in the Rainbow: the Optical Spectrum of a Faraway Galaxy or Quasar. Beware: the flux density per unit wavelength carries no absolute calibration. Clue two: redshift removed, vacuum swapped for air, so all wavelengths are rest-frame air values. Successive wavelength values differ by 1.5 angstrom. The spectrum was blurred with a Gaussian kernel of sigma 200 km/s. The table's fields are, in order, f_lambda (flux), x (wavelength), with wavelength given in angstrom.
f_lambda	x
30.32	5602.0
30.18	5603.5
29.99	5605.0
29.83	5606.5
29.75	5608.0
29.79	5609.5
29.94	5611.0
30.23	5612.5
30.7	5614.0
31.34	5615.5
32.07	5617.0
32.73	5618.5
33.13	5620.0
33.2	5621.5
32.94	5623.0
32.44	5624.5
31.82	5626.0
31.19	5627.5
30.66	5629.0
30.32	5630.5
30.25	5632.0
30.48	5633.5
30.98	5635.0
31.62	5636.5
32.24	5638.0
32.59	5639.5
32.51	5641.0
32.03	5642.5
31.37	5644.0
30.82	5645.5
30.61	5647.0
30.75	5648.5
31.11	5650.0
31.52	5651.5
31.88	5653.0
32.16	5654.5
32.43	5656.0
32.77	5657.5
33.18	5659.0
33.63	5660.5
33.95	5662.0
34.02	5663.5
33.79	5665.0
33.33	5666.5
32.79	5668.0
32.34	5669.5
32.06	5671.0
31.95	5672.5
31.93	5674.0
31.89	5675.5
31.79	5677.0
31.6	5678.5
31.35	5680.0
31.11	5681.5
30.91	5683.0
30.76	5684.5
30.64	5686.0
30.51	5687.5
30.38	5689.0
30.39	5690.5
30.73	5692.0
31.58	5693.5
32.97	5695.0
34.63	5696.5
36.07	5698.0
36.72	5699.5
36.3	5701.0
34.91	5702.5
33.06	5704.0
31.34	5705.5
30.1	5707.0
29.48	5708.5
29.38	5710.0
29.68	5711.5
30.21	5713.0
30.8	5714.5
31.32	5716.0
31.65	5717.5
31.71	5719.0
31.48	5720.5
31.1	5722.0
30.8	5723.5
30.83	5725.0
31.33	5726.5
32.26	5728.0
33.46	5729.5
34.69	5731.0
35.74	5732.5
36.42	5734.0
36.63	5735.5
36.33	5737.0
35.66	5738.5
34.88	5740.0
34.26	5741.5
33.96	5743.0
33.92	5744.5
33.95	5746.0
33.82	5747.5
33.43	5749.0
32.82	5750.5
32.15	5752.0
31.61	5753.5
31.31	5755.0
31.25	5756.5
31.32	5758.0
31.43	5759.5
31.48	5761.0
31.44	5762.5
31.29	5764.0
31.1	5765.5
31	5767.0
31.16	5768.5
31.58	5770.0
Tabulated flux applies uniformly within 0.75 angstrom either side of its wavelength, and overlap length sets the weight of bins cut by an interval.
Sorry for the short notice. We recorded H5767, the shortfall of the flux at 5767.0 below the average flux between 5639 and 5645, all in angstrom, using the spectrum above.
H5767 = 1.1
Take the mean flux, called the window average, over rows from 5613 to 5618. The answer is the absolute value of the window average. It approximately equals 31.4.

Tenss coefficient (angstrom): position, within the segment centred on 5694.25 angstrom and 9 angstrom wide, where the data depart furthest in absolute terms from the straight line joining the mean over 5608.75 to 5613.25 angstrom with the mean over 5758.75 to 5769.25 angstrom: 5698.0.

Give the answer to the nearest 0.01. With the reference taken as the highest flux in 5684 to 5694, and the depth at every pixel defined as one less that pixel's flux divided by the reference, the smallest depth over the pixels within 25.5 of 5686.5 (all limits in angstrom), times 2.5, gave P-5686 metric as -0.41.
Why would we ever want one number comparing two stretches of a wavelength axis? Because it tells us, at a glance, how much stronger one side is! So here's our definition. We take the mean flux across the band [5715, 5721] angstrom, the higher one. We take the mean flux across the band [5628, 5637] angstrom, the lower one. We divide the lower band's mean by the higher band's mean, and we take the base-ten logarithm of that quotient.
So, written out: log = -0.011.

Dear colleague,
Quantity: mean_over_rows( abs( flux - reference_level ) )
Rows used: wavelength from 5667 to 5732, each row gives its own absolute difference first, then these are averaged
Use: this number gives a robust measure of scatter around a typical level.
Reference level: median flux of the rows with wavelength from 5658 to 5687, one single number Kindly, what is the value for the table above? 1.3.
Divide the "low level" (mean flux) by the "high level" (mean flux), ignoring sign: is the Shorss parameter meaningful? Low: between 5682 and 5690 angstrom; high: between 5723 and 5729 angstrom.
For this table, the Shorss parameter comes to 0.98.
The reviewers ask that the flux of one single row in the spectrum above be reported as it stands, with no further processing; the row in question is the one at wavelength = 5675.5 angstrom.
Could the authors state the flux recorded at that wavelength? 31.89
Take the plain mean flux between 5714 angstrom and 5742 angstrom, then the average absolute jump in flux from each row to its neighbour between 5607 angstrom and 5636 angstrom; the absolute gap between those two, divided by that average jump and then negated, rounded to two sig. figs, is -83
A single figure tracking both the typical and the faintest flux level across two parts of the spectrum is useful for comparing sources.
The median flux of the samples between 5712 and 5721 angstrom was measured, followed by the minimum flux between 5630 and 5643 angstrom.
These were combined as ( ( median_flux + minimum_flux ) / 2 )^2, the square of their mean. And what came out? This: 950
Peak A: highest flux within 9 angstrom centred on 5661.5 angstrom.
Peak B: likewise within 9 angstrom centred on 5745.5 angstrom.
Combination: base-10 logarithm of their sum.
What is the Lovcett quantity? 1.83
